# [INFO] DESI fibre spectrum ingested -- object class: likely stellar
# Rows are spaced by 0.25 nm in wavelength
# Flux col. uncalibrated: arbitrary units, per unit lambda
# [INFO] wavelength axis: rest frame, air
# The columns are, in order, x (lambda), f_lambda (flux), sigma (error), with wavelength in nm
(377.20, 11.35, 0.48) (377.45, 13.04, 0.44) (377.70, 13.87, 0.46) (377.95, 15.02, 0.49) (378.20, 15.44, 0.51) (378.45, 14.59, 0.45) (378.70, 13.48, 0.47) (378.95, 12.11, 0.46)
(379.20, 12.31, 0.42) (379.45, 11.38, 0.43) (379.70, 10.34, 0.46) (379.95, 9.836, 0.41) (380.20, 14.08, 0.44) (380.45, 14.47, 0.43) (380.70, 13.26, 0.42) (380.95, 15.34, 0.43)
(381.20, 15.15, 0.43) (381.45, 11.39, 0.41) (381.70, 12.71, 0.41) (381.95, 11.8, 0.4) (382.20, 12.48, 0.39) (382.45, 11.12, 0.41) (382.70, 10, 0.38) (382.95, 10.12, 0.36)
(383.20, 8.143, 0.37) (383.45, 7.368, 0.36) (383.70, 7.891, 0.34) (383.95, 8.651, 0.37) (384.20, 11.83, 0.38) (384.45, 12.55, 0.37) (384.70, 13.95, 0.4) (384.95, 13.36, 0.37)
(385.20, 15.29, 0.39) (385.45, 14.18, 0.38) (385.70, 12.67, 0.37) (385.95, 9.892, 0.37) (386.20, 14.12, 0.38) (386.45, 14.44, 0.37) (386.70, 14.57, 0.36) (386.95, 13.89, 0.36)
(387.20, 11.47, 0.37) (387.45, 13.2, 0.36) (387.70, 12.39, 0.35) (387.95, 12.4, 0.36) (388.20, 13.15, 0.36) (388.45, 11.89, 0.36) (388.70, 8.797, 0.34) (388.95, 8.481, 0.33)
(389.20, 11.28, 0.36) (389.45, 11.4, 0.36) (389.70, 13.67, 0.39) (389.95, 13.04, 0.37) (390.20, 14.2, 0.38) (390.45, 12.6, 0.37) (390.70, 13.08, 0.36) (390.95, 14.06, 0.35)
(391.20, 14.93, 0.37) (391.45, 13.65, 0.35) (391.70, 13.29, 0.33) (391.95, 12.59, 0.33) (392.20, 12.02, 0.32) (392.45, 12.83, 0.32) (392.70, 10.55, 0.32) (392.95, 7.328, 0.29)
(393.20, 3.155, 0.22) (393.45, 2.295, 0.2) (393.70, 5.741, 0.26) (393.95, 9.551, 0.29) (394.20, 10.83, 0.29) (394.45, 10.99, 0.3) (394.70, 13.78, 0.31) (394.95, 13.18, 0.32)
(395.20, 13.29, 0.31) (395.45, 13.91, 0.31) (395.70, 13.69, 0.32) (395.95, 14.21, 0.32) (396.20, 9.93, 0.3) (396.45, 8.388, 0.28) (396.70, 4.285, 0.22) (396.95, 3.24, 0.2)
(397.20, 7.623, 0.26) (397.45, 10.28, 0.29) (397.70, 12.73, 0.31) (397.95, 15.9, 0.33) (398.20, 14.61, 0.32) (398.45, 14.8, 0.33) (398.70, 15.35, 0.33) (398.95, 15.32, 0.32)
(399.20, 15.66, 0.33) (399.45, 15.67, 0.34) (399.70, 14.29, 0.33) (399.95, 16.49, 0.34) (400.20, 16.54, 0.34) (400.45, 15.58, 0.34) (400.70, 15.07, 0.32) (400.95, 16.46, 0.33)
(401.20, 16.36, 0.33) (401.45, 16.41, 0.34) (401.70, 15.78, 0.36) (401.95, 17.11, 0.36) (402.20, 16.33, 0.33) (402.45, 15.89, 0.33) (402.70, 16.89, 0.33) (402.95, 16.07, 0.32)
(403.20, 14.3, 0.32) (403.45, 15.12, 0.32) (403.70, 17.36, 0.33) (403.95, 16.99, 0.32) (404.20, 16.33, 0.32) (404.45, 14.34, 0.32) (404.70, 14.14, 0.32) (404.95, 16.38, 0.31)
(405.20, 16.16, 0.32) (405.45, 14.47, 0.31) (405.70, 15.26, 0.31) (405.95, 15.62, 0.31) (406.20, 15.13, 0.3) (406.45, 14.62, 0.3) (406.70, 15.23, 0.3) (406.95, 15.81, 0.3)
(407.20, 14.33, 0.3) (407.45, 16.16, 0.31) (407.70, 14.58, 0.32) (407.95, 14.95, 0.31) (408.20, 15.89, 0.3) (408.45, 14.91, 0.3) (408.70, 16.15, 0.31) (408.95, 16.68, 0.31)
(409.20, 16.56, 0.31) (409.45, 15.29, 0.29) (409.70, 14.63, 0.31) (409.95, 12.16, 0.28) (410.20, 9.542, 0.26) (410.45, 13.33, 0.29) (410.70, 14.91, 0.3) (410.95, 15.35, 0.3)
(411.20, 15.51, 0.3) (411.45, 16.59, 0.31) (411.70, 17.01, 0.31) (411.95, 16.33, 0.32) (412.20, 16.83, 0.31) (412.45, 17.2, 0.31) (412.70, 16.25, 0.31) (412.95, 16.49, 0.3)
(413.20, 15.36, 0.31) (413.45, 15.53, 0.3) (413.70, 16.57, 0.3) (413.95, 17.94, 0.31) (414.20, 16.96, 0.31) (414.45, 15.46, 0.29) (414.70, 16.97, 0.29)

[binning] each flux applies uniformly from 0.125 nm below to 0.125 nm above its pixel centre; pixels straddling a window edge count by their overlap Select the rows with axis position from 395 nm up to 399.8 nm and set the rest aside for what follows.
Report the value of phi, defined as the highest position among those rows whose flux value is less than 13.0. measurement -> 397.70 nm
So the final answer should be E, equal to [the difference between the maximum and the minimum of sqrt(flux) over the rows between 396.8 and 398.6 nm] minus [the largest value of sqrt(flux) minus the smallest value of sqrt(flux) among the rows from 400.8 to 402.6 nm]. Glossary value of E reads 2.02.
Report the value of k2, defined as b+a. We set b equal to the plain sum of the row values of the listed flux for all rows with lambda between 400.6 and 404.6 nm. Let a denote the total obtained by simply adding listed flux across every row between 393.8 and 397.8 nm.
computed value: 427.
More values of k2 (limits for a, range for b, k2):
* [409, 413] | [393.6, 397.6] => 407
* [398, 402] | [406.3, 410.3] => 489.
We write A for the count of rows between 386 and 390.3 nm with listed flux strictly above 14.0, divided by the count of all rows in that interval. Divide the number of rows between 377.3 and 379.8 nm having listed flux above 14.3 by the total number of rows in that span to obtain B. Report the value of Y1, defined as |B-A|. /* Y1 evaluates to 0.06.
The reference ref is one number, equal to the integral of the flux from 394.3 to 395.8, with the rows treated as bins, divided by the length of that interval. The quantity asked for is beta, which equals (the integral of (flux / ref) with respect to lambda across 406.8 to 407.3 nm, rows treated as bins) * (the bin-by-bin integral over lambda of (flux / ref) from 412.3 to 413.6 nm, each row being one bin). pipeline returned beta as 0.9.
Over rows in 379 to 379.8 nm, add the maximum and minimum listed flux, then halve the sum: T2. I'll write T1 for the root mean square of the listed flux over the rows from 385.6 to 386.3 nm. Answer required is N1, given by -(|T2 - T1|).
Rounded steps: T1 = 12.4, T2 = 11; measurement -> -1.0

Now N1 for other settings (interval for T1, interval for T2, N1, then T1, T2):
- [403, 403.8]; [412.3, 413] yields -1.1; 15.6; 17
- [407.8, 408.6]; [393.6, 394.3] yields -7.0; 15.3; 8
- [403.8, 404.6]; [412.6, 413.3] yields 0.0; 15.9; 16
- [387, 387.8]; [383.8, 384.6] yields -1.8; 12.4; 11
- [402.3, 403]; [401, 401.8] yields -0.2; 16.3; 16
